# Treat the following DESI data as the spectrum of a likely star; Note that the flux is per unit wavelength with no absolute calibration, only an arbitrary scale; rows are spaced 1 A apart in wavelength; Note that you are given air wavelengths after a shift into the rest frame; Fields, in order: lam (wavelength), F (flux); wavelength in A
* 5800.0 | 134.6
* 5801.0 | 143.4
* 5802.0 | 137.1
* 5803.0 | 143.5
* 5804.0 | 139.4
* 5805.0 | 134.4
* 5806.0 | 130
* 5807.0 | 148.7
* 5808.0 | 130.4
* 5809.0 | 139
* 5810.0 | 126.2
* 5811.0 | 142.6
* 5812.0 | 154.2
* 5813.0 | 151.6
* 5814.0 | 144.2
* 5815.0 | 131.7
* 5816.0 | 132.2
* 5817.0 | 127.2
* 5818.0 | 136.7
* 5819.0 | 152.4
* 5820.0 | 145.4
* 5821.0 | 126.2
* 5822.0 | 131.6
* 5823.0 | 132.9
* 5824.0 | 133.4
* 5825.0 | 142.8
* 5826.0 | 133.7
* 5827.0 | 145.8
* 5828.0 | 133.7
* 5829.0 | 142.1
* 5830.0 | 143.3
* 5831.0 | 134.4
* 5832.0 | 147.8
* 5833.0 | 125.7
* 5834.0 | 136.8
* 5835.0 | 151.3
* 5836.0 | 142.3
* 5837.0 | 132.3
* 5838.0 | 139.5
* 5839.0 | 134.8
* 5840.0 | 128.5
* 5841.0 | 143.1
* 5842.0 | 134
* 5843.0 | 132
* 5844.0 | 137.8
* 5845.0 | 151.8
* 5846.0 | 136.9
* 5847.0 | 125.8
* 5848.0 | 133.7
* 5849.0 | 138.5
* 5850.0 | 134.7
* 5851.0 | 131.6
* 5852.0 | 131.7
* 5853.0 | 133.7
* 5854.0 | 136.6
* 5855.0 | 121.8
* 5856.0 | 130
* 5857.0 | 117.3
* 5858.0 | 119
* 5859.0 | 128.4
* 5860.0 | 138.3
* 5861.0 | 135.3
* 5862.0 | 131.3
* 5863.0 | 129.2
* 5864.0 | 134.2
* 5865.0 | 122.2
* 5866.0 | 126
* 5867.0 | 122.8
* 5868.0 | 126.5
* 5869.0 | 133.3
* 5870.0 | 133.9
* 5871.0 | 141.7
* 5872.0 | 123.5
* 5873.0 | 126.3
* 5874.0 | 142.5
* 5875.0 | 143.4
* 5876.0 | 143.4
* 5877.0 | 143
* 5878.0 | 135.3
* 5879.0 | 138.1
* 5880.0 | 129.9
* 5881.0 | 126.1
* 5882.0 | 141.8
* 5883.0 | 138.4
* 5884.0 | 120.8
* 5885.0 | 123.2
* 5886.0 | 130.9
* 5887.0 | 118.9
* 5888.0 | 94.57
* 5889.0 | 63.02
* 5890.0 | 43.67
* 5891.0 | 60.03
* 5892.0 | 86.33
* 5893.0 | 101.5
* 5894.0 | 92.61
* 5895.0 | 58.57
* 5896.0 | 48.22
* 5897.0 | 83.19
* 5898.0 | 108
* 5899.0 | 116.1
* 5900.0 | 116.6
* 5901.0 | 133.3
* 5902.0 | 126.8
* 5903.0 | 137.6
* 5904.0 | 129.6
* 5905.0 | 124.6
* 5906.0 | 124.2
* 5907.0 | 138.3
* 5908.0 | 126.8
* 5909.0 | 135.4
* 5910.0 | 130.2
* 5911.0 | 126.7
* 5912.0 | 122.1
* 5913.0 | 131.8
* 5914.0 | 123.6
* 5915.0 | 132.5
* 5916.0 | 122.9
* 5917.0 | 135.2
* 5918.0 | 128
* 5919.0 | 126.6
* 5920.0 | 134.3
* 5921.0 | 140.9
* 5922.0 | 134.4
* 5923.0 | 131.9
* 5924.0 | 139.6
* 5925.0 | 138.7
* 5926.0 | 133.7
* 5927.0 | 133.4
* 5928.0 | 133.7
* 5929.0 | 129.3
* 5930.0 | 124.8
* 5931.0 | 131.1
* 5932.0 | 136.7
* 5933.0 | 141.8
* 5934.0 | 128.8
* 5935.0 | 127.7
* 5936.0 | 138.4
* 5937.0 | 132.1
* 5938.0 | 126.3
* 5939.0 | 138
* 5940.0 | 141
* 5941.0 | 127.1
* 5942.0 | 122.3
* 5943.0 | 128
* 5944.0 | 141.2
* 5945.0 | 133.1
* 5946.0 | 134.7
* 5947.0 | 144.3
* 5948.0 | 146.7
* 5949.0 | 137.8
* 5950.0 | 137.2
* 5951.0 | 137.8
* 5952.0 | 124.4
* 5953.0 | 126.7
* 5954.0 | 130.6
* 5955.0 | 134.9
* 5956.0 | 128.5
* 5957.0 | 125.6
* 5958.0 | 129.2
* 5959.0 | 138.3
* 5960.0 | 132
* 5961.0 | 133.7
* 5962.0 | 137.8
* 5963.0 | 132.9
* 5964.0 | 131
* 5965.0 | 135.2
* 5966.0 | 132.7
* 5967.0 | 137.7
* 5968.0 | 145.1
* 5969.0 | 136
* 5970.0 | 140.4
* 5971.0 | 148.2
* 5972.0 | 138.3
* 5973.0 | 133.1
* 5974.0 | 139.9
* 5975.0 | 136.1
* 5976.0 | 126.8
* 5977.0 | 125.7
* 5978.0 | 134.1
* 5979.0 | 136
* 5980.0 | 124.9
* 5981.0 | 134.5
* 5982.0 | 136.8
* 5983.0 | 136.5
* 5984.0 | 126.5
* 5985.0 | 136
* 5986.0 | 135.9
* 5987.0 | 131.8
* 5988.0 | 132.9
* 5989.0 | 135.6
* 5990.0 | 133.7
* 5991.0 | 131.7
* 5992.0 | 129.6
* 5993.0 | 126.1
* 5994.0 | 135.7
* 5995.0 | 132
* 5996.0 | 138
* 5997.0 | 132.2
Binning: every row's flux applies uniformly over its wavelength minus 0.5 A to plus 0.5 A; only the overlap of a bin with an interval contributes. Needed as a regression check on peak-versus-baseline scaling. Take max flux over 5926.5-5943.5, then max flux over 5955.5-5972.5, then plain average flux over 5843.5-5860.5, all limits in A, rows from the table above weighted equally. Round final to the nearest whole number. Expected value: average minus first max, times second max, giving -1421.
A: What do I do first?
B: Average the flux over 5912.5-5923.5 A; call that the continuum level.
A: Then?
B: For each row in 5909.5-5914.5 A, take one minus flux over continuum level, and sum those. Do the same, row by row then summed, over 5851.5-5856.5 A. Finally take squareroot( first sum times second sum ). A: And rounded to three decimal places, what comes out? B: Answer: 0.046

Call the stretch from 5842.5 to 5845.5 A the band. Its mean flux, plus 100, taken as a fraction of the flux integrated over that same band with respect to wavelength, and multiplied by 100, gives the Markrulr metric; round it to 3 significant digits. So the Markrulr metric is 57.1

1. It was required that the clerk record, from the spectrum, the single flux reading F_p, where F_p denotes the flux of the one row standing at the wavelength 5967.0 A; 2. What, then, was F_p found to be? 137.7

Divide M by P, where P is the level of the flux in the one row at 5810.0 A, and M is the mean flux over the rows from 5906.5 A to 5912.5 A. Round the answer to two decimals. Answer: 1.03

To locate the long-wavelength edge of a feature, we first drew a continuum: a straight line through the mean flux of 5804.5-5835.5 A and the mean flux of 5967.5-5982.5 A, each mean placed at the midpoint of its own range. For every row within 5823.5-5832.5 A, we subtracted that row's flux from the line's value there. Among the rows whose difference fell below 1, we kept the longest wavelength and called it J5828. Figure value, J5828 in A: 5832.0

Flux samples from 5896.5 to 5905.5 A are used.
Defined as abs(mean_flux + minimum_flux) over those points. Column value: 203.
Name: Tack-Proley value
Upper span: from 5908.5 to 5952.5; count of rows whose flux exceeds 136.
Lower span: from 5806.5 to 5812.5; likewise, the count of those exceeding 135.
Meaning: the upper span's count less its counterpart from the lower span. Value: 10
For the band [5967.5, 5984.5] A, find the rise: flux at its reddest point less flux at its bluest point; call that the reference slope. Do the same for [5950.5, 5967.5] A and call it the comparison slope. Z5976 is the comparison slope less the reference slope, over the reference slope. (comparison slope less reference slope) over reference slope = -1.0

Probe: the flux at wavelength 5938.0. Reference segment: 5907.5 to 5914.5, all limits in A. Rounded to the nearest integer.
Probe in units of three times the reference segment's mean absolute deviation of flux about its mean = 11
